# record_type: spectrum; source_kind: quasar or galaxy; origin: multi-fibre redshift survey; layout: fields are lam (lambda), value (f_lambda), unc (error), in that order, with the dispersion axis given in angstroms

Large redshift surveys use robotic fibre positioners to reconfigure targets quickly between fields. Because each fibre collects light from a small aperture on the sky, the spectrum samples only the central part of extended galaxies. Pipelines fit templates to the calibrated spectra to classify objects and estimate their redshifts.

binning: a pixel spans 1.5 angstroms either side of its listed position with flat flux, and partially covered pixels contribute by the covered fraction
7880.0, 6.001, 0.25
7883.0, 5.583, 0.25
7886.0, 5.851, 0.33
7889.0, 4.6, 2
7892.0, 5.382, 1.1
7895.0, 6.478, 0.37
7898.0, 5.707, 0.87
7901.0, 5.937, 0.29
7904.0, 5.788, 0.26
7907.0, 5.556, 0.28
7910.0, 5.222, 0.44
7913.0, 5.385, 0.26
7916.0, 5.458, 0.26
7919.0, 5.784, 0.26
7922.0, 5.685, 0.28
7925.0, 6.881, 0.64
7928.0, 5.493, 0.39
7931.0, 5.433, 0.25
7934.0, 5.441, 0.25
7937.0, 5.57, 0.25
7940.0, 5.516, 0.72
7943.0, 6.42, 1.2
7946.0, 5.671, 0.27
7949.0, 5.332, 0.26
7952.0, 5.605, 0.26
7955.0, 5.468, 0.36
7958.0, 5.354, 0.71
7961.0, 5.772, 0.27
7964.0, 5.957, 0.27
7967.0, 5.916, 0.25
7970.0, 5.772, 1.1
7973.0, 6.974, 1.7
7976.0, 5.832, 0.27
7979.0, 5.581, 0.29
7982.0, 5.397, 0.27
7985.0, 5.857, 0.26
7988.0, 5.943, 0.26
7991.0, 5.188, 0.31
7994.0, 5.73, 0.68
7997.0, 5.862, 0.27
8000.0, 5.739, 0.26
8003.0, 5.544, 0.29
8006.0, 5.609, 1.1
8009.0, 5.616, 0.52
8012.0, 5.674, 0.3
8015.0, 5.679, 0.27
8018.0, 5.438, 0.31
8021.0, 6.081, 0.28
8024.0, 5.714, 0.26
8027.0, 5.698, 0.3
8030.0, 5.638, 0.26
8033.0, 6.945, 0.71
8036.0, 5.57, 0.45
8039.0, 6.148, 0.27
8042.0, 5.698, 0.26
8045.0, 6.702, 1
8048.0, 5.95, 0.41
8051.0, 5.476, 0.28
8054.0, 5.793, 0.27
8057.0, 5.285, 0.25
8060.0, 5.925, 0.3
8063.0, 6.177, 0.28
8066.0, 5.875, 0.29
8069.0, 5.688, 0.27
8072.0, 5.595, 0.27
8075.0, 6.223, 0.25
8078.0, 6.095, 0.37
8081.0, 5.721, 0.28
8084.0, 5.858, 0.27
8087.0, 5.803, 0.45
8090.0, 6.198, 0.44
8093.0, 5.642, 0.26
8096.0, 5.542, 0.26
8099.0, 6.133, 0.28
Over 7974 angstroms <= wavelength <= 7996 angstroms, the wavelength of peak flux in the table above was 7988.0 angstroms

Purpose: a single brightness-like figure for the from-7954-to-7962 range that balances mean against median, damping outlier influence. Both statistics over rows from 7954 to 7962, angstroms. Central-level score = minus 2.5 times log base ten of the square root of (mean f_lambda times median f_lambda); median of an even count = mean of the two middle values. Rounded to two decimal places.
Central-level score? -1.85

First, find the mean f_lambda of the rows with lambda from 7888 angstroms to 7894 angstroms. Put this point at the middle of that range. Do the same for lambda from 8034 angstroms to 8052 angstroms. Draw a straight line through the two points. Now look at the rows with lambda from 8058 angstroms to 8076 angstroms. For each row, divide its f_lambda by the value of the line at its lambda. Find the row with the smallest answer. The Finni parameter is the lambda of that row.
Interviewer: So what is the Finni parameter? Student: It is 8072.0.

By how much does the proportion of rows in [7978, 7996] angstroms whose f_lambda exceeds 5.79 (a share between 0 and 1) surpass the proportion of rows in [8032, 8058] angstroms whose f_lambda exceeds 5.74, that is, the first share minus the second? -0.22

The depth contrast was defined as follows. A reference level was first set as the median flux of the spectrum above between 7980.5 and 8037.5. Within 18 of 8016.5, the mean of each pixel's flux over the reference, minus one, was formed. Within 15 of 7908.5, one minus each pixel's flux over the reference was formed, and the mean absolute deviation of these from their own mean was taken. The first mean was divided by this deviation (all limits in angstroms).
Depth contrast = 0.4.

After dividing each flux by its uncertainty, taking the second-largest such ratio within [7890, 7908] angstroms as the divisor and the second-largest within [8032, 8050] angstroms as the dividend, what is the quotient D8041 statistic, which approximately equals 1.07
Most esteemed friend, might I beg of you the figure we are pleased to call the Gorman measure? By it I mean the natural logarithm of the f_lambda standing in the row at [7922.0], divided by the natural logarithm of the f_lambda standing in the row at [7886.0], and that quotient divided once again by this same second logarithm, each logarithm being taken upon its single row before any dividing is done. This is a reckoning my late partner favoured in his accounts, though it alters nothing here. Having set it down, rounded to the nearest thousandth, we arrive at 0.557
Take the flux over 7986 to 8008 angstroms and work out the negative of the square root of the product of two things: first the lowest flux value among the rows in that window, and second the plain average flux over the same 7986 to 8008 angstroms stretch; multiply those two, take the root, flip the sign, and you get -5.42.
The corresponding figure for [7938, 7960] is -5.48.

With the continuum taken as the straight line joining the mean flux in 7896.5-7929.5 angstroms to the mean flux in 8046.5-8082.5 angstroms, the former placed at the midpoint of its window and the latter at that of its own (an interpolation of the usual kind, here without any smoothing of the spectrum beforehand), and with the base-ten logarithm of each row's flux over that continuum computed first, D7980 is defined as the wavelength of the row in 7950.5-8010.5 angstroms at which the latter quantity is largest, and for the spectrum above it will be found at 7973.0 angstroms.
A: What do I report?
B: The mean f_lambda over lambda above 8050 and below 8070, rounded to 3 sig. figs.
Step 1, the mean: 5.75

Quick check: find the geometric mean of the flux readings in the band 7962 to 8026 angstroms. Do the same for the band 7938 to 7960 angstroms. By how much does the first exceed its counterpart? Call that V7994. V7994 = 0.14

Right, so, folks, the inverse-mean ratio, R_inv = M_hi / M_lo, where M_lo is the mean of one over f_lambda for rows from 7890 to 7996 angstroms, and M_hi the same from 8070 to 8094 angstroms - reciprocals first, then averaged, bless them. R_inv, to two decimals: 0.97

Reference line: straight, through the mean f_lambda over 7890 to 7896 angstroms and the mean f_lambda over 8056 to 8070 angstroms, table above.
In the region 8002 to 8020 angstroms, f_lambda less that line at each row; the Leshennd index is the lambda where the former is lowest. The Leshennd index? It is 8018.0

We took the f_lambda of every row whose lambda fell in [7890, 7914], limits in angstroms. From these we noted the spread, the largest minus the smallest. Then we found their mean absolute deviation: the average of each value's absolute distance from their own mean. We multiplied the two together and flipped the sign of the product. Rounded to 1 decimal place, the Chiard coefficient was -0.4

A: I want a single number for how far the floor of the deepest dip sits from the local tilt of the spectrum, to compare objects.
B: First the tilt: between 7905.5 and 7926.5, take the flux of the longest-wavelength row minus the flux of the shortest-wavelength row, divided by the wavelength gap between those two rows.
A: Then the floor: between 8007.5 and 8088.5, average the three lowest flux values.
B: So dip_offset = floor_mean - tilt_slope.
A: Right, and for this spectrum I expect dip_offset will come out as 5.33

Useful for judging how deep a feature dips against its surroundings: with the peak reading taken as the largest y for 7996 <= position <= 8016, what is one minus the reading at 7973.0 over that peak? -0.19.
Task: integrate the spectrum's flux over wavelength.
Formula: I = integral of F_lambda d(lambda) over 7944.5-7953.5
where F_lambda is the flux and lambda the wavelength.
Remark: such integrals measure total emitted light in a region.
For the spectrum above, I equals 49.8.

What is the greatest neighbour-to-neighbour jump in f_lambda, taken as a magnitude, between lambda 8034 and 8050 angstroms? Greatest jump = 1.00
